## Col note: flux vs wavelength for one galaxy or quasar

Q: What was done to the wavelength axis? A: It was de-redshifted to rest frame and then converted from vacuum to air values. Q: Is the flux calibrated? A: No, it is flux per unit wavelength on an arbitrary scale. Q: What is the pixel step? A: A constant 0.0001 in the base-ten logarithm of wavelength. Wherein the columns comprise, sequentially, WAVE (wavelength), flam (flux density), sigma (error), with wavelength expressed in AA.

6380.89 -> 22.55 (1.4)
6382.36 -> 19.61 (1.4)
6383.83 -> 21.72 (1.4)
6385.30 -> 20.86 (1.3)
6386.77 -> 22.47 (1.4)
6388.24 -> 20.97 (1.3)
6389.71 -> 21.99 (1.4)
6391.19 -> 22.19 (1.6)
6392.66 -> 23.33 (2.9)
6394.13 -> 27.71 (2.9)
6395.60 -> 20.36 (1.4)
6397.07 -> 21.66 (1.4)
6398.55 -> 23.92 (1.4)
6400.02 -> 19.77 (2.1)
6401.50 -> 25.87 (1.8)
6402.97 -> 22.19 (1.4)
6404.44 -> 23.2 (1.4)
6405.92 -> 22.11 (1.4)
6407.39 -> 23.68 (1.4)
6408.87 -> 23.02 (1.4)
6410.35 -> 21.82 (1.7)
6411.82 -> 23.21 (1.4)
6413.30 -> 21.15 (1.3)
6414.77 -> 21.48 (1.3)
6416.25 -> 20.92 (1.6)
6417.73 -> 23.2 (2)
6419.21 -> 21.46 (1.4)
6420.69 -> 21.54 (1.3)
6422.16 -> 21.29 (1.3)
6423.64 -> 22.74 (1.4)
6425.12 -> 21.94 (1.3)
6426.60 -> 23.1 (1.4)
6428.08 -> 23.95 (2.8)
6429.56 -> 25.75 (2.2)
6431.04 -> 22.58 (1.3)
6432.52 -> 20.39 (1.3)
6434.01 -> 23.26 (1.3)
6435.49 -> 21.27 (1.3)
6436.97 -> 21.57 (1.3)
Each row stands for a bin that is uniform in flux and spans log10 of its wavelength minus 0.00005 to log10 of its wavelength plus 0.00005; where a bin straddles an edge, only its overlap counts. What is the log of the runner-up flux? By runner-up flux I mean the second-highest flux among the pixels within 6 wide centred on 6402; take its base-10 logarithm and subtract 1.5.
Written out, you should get -0.135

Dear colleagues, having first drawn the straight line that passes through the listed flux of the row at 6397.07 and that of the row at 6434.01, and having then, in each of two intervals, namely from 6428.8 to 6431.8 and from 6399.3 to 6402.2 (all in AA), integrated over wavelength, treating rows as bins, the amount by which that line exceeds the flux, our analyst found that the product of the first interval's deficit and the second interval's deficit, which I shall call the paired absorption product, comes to 9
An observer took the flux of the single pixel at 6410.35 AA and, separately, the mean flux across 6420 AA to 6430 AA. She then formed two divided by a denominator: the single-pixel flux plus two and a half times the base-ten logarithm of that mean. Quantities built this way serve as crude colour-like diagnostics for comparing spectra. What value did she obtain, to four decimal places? 0.0793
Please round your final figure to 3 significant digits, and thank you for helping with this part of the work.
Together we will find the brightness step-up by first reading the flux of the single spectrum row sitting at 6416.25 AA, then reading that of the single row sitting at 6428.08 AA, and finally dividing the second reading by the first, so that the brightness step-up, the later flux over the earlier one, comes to 1.14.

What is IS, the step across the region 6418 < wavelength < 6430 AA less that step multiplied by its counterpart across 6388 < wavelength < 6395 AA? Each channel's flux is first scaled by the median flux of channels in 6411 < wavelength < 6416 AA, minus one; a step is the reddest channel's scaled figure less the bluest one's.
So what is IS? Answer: 0.14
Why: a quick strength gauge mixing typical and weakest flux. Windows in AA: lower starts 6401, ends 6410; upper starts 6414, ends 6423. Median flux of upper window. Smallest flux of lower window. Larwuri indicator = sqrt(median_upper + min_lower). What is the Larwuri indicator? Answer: 6.60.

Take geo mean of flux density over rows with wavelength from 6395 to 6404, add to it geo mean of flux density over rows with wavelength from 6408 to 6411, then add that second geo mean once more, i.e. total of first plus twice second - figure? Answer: 67.0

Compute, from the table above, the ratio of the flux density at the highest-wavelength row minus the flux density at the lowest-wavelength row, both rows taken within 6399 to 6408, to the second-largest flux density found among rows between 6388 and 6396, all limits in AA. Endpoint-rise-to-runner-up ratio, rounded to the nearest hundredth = 0.17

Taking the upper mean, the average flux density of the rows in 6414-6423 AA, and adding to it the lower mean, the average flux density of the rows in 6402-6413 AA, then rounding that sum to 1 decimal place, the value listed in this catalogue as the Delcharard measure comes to 44.4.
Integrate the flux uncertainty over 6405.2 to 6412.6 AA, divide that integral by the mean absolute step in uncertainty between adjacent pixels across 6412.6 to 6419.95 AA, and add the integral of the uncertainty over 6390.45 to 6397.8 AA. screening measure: 48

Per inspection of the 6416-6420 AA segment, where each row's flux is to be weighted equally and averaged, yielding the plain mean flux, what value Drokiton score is 21.9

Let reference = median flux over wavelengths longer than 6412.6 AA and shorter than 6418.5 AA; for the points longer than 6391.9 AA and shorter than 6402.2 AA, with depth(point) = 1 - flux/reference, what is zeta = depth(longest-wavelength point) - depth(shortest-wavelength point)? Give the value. -0.12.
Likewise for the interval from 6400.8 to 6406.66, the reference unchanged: 0.18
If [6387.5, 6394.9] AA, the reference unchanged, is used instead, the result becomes -0.32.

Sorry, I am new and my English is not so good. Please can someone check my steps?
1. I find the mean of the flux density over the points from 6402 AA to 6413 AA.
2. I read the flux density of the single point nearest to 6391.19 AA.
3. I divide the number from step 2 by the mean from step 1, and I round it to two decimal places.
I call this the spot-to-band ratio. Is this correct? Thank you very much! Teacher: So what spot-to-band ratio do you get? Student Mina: 0.98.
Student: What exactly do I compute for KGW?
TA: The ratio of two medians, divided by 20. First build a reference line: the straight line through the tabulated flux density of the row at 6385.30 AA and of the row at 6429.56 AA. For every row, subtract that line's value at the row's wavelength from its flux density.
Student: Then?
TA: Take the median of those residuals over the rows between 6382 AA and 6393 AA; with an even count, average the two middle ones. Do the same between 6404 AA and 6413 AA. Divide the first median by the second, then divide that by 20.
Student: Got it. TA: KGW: -0.065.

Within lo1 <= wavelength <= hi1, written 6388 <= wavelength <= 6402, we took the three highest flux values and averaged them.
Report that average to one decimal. 25.8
